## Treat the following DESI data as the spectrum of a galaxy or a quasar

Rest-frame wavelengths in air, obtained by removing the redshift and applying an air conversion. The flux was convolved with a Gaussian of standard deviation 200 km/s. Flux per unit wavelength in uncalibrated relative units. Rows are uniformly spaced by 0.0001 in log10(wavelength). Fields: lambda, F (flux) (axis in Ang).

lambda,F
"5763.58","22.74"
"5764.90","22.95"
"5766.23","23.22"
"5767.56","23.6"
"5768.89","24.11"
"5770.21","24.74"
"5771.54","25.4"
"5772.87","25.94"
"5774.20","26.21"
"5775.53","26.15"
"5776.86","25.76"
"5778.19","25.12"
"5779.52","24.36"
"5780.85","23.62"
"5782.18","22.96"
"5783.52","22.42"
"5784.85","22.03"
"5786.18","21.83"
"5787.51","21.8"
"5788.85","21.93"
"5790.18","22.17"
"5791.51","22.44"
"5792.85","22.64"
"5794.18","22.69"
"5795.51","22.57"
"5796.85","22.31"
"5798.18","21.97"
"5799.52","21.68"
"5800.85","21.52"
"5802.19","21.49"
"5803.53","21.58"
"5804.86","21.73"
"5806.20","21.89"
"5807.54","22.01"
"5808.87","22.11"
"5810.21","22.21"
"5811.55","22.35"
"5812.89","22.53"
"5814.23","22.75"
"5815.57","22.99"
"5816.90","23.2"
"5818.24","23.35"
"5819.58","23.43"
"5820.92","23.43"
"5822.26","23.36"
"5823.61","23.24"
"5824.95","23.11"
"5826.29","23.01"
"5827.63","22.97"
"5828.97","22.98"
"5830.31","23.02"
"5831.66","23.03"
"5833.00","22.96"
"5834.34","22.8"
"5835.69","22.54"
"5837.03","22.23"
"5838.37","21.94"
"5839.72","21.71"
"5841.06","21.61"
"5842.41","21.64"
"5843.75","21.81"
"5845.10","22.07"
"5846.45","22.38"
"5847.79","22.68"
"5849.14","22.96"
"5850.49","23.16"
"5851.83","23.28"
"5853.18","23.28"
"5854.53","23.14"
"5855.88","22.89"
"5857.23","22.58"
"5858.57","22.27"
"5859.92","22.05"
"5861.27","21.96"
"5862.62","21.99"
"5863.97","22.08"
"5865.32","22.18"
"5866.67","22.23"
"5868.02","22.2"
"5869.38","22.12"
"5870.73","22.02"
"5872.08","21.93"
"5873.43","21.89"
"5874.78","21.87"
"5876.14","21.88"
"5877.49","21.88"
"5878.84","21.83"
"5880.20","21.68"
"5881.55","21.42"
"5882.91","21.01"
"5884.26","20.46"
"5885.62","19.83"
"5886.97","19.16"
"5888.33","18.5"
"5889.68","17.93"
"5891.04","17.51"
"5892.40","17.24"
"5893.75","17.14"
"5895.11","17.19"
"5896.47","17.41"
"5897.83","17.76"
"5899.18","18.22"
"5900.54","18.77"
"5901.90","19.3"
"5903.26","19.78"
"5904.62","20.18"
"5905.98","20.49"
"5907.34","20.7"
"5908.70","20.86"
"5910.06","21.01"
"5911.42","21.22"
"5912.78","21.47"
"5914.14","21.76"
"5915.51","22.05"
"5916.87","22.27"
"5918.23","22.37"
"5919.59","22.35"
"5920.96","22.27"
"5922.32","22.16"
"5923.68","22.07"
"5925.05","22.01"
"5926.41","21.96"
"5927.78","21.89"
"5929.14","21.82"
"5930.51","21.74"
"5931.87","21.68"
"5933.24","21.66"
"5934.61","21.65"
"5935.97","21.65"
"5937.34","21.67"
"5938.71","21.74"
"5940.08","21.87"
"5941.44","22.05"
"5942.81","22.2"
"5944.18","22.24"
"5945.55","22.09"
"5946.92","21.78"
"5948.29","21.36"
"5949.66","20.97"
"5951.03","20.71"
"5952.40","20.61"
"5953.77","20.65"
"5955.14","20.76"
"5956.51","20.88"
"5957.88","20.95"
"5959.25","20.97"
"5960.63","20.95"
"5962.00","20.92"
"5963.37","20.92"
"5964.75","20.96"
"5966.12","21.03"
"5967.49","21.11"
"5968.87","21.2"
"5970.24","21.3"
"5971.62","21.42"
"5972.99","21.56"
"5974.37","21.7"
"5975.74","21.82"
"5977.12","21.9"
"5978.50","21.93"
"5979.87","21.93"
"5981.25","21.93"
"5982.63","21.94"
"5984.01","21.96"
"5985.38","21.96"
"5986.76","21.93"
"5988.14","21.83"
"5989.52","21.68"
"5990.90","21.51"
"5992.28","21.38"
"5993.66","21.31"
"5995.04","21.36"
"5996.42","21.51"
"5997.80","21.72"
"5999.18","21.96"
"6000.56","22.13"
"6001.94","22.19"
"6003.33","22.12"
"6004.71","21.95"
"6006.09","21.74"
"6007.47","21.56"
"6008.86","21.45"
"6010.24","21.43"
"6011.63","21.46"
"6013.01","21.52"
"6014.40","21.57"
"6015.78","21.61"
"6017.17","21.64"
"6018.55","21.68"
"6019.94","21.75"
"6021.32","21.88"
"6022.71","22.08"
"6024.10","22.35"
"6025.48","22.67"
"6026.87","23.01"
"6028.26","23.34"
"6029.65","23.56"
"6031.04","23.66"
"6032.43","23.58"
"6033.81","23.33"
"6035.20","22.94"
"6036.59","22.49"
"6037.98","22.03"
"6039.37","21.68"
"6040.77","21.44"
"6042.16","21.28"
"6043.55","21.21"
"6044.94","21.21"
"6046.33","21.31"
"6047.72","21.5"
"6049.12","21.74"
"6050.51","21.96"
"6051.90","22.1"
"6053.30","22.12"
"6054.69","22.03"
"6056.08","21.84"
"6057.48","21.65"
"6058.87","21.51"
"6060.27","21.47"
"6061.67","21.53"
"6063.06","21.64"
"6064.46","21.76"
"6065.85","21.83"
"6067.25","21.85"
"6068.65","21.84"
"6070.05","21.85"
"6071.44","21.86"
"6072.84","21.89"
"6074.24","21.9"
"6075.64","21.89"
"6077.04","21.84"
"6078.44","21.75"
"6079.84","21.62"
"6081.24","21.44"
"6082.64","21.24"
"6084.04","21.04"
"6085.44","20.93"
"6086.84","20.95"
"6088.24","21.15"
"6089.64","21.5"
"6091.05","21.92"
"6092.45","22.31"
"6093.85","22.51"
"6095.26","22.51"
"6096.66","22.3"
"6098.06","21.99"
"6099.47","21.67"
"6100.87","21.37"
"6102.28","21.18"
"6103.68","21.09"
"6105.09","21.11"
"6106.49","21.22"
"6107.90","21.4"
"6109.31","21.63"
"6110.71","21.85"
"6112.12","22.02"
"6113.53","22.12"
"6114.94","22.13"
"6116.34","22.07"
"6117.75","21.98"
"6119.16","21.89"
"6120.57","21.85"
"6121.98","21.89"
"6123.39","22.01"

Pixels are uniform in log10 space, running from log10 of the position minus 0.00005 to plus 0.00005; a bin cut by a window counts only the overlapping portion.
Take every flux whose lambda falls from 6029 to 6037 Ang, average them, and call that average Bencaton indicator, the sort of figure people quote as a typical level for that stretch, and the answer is 23.3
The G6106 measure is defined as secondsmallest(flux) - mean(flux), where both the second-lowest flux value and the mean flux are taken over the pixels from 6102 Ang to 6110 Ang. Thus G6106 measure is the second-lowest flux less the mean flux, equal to -0.16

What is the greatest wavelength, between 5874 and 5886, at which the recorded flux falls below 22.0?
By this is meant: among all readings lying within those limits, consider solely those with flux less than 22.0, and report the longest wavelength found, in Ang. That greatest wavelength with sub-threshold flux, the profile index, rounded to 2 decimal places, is 5885.62 Ang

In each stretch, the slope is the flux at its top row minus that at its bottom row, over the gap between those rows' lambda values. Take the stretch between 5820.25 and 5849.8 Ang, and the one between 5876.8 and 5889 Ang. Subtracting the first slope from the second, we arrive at -0.30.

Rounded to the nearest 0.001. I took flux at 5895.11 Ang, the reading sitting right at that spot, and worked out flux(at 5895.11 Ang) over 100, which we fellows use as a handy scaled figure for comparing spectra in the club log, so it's 0.172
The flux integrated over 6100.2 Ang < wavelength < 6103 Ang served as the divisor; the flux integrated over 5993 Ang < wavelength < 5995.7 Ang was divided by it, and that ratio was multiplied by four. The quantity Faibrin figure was 3.9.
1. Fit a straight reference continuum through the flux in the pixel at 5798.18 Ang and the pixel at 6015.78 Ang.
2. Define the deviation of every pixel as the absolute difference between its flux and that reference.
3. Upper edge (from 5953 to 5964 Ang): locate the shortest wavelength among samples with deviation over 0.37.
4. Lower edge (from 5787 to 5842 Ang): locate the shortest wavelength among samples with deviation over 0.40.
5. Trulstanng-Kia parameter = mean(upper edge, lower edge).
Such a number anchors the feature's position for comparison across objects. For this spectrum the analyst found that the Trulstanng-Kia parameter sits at 5872.6 Ang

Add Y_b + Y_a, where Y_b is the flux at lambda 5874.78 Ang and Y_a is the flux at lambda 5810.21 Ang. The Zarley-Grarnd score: 44.1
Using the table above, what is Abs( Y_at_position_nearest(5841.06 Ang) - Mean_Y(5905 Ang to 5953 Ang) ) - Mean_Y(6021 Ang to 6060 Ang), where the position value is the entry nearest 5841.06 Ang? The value -22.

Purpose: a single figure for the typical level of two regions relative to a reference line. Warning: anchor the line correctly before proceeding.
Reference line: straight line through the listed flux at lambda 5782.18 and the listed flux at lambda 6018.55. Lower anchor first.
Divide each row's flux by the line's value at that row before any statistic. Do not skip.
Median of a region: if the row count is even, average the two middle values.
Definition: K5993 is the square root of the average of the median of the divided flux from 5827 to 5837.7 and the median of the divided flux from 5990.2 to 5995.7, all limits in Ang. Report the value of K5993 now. 0.998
